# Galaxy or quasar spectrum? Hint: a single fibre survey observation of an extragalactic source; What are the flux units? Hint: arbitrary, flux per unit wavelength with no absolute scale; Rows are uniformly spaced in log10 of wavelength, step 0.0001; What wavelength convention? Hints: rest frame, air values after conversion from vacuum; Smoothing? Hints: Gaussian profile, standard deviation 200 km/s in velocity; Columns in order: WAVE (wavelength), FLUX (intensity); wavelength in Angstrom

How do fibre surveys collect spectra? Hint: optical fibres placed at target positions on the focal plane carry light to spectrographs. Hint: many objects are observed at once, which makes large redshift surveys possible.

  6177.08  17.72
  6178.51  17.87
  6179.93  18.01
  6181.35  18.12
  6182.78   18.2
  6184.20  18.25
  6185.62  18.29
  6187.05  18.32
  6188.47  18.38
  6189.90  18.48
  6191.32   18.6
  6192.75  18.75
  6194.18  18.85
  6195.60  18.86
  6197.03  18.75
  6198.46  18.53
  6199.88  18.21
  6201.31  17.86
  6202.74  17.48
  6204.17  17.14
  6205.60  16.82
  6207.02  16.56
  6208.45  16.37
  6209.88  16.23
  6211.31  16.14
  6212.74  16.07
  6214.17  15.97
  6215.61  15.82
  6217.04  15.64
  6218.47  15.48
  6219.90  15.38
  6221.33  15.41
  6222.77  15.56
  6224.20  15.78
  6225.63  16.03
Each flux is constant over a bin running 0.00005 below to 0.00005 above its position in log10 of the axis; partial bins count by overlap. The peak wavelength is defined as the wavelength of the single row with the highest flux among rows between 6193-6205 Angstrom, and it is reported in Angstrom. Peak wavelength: 6195.60 Angstrom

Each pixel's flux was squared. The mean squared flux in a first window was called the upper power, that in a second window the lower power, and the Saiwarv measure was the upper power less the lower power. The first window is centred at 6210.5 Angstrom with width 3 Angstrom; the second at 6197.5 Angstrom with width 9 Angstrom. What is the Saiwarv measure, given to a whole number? -81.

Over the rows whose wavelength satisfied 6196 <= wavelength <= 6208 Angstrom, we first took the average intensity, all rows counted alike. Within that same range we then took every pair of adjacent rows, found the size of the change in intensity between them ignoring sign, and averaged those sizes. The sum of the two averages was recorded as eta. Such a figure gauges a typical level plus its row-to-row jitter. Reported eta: 18.0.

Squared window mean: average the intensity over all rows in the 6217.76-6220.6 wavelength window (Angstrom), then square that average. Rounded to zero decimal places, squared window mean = 238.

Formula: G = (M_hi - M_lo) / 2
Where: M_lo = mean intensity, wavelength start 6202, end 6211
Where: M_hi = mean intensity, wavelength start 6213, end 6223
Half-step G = -0.6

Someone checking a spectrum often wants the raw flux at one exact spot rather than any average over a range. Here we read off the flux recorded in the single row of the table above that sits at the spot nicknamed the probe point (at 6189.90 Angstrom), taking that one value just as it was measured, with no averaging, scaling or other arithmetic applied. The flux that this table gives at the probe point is 18.48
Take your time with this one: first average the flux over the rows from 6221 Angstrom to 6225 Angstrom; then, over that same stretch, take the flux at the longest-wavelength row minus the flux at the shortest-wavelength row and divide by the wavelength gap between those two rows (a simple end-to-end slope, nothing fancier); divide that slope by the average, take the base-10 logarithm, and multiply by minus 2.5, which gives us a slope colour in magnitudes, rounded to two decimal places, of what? 5.21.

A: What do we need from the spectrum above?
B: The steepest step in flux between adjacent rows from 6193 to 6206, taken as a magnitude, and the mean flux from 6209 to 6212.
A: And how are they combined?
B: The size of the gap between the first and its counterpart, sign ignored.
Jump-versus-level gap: 15.8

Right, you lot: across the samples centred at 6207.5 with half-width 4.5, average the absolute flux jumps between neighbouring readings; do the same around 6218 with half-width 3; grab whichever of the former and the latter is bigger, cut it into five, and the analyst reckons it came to 0.040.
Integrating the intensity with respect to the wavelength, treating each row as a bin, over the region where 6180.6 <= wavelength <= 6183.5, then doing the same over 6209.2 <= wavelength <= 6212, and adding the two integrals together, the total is 98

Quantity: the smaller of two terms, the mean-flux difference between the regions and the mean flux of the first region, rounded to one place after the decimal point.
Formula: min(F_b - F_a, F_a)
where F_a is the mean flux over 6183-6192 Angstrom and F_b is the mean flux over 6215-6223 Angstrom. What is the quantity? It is -2.8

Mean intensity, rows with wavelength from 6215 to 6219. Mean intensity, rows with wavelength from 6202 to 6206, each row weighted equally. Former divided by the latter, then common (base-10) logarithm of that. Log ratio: -0.04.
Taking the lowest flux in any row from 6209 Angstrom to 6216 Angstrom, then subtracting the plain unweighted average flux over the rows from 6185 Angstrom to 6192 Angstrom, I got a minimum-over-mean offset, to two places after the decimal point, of -2.59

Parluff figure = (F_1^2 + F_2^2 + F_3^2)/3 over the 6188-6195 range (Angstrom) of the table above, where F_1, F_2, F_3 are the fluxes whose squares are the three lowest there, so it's 342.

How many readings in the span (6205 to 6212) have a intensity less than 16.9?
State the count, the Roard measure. 5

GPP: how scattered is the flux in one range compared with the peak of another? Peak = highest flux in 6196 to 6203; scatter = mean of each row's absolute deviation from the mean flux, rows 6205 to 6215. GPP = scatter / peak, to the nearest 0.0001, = 0.0126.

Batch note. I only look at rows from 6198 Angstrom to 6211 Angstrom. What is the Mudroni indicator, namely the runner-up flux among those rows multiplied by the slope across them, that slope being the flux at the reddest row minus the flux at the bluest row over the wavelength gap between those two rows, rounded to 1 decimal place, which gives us -3.7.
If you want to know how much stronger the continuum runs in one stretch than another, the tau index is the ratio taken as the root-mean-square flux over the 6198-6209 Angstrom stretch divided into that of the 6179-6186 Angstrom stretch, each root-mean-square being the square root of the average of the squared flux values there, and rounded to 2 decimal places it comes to 1.05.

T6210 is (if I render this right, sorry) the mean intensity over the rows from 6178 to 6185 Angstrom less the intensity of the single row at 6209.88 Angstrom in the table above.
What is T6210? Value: 1.9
